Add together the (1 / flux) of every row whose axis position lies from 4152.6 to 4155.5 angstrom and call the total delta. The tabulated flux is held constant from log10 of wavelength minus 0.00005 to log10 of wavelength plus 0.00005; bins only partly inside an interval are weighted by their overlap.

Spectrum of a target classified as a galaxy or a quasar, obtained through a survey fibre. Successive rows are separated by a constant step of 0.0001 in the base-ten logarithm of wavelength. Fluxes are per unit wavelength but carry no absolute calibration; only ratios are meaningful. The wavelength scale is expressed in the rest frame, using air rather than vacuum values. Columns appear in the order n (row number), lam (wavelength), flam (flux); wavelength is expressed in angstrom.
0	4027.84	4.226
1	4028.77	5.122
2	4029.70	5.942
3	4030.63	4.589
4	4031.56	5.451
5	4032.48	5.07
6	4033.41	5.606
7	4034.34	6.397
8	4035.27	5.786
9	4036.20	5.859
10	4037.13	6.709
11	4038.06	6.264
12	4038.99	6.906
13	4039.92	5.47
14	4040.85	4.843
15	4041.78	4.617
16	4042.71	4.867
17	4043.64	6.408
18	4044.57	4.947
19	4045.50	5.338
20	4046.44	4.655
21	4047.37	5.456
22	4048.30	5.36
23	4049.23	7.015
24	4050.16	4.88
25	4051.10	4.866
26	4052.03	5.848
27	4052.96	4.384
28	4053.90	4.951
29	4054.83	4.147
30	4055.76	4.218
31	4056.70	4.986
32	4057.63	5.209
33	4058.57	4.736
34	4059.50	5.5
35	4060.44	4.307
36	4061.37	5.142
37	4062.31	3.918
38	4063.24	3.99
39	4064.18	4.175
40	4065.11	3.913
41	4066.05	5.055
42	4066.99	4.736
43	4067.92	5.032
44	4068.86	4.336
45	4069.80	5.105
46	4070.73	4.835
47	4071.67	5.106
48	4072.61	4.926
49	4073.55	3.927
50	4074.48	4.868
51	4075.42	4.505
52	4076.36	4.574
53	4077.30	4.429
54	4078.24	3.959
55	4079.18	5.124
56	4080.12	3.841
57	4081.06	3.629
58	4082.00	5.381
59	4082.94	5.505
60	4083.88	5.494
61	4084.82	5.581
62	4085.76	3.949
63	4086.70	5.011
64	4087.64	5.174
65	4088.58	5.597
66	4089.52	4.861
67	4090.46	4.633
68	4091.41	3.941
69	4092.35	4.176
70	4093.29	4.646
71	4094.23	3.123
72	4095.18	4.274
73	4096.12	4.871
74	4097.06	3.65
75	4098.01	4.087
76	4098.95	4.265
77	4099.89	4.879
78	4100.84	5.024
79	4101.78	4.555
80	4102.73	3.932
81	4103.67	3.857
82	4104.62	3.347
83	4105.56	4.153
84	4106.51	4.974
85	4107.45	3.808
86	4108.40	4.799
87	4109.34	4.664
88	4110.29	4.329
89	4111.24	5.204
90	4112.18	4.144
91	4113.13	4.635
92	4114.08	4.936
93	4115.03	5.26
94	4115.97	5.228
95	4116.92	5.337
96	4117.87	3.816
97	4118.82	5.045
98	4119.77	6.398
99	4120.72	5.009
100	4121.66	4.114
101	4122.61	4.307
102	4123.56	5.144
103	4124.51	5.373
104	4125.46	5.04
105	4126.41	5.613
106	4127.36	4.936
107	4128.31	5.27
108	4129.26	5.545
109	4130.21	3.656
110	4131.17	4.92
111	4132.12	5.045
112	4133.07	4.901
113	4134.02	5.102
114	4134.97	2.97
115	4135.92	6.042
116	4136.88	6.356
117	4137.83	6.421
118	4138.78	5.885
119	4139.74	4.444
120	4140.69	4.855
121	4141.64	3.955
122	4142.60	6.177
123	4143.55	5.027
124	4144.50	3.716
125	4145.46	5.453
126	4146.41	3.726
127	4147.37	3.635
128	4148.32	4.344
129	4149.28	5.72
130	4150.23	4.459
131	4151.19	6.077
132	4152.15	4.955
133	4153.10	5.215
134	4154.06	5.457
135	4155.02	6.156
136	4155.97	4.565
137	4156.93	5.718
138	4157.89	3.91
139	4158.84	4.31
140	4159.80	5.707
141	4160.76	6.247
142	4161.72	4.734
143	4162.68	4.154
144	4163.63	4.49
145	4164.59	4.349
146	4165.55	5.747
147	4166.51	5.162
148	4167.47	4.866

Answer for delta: 0.5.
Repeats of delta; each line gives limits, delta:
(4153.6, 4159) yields 1.2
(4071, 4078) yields 1.5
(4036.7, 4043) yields 1.3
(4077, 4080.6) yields 0.9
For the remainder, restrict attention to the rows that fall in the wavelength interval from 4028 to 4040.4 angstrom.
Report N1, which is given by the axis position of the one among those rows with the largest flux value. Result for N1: 4038.99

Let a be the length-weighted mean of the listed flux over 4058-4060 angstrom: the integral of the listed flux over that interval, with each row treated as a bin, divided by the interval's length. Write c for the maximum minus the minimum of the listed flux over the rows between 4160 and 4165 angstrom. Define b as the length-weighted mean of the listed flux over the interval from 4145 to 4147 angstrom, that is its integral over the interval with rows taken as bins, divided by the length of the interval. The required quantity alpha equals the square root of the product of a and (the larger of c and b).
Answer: 4.8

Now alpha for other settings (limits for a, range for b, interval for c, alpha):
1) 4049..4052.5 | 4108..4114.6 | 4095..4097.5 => 5.1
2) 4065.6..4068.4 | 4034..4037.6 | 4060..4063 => 5.5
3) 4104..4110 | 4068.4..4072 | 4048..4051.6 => 4.6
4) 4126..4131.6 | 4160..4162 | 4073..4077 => 5.3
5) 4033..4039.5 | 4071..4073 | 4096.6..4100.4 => 5.6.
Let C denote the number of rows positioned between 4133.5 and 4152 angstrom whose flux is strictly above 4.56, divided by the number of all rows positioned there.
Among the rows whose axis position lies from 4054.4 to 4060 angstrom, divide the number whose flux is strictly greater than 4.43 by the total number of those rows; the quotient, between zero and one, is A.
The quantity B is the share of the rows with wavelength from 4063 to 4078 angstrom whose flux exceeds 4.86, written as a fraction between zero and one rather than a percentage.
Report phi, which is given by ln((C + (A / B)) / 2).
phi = 0.16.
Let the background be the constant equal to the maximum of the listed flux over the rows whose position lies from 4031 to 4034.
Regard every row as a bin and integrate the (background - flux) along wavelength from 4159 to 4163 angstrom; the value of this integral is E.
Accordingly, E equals 1.7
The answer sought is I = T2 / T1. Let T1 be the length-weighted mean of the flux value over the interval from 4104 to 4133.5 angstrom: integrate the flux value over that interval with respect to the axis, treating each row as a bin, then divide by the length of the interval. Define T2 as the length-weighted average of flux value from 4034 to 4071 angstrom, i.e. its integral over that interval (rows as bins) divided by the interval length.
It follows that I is 1.068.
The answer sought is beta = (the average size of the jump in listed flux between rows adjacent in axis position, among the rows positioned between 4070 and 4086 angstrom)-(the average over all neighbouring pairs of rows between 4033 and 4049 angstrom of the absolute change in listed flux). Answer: -0.1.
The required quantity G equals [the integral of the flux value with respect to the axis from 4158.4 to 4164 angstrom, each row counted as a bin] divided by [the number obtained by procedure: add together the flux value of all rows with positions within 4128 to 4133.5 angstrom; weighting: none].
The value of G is 0.95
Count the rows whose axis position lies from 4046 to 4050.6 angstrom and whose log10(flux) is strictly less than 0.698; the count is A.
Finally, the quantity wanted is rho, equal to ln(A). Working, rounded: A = 2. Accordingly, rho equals 0.69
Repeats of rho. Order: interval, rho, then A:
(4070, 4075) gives 1.39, 4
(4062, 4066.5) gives 1.39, 4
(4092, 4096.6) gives 1.61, 5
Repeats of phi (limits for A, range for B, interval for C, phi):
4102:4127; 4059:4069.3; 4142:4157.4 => 0.17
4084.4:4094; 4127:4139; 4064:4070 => -0.36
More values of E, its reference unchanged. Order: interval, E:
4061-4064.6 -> 4.8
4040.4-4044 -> 1.6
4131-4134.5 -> 2.1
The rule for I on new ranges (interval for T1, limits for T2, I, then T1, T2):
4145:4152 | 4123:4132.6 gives 1.056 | 4.8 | 5.0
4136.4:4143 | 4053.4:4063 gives 0.864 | 5.4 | 4.7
